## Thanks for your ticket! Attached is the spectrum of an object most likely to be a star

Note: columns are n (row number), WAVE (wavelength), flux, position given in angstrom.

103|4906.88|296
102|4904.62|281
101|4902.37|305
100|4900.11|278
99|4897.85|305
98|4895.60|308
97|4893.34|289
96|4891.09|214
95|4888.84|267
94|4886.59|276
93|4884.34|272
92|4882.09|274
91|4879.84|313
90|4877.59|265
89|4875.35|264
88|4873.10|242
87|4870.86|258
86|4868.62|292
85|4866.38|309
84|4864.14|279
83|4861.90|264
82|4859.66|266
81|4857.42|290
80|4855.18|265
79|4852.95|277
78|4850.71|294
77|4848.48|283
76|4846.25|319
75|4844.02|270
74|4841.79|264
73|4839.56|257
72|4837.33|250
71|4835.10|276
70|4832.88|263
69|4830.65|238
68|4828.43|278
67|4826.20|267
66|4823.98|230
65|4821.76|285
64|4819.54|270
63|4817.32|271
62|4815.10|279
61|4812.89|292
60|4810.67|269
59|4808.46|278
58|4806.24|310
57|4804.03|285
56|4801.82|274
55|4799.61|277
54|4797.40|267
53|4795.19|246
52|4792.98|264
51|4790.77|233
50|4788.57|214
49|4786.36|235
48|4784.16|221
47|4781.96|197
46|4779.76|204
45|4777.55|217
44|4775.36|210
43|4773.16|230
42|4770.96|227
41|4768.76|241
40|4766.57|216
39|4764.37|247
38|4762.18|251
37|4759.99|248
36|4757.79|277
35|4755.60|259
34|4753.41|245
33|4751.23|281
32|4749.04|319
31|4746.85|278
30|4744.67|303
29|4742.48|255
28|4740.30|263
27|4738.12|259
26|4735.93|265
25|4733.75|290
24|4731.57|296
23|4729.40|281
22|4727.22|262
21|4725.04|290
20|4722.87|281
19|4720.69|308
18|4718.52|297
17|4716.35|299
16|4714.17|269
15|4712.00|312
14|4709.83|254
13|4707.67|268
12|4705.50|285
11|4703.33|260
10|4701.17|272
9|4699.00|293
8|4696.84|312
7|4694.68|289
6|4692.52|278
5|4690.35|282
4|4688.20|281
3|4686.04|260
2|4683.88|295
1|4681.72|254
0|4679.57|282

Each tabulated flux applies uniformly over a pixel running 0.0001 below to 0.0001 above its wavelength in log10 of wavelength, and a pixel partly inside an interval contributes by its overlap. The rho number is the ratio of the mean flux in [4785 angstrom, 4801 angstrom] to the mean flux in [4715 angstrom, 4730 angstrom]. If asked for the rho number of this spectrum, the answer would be 0.86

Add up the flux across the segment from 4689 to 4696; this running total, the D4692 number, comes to 849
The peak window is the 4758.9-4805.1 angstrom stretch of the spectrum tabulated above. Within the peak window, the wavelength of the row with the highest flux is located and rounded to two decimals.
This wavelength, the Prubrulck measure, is 4804.03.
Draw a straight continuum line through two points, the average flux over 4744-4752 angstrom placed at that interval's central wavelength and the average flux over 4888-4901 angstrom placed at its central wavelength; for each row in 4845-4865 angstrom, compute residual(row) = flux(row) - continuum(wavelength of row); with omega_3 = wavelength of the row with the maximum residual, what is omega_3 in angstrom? 4846.25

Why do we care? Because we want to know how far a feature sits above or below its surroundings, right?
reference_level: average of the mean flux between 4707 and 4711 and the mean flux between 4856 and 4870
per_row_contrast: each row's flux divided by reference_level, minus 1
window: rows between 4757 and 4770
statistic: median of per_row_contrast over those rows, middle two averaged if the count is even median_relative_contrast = -0.091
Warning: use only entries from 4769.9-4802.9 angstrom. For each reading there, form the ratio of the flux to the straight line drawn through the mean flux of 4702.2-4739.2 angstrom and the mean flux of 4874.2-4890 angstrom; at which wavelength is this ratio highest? 4799.61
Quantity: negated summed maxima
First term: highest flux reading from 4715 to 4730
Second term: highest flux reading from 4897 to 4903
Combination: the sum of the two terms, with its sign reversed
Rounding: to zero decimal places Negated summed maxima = -613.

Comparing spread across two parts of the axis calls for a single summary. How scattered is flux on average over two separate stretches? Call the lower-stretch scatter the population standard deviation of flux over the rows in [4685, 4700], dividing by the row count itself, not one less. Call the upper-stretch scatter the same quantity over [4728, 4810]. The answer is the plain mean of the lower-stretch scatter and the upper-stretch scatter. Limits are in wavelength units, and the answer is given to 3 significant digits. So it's 22.5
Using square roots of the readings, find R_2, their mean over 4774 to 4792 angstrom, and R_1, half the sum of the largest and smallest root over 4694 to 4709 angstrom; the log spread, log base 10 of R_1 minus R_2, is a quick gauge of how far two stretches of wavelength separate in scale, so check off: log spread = 0.34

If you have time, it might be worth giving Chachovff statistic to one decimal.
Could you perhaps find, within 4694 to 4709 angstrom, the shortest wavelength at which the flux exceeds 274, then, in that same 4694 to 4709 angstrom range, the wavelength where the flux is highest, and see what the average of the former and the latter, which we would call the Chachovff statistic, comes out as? 4695.8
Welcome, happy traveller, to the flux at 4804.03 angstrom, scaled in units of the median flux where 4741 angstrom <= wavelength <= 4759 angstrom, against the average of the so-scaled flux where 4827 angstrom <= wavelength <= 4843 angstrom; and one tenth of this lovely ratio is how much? 0.109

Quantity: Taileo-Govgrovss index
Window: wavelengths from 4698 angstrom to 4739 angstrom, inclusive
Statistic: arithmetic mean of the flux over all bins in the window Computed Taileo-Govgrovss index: 281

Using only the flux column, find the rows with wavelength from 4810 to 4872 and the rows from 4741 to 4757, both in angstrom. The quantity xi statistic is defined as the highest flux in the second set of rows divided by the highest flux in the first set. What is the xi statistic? 1.00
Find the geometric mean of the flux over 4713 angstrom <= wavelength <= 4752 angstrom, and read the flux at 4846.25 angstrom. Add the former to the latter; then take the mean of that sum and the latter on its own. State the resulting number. 460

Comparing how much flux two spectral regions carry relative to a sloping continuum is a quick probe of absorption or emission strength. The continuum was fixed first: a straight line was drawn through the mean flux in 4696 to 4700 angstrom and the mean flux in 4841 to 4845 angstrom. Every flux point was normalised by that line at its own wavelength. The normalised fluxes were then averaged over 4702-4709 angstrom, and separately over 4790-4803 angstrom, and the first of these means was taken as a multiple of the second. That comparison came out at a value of 0.96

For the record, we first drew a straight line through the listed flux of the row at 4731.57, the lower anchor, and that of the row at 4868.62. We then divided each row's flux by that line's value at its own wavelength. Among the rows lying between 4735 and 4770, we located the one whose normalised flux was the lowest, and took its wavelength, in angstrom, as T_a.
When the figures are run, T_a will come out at 4766.57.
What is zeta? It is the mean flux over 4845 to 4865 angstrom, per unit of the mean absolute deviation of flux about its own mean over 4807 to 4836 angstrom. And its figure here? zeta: 23.6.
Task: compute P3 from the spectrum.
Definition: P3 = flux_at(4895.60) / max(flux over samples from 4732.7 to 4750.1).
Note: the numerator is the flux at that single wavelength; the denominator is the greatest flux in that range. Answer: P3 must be 0.97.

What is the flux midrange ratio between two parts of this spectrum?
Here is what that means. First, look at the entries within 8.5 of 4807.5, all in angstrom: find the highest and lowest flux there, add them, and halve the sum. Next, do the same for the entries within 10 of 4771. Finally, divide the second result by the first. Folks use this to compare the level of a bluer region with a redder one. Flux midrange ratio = 0.79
